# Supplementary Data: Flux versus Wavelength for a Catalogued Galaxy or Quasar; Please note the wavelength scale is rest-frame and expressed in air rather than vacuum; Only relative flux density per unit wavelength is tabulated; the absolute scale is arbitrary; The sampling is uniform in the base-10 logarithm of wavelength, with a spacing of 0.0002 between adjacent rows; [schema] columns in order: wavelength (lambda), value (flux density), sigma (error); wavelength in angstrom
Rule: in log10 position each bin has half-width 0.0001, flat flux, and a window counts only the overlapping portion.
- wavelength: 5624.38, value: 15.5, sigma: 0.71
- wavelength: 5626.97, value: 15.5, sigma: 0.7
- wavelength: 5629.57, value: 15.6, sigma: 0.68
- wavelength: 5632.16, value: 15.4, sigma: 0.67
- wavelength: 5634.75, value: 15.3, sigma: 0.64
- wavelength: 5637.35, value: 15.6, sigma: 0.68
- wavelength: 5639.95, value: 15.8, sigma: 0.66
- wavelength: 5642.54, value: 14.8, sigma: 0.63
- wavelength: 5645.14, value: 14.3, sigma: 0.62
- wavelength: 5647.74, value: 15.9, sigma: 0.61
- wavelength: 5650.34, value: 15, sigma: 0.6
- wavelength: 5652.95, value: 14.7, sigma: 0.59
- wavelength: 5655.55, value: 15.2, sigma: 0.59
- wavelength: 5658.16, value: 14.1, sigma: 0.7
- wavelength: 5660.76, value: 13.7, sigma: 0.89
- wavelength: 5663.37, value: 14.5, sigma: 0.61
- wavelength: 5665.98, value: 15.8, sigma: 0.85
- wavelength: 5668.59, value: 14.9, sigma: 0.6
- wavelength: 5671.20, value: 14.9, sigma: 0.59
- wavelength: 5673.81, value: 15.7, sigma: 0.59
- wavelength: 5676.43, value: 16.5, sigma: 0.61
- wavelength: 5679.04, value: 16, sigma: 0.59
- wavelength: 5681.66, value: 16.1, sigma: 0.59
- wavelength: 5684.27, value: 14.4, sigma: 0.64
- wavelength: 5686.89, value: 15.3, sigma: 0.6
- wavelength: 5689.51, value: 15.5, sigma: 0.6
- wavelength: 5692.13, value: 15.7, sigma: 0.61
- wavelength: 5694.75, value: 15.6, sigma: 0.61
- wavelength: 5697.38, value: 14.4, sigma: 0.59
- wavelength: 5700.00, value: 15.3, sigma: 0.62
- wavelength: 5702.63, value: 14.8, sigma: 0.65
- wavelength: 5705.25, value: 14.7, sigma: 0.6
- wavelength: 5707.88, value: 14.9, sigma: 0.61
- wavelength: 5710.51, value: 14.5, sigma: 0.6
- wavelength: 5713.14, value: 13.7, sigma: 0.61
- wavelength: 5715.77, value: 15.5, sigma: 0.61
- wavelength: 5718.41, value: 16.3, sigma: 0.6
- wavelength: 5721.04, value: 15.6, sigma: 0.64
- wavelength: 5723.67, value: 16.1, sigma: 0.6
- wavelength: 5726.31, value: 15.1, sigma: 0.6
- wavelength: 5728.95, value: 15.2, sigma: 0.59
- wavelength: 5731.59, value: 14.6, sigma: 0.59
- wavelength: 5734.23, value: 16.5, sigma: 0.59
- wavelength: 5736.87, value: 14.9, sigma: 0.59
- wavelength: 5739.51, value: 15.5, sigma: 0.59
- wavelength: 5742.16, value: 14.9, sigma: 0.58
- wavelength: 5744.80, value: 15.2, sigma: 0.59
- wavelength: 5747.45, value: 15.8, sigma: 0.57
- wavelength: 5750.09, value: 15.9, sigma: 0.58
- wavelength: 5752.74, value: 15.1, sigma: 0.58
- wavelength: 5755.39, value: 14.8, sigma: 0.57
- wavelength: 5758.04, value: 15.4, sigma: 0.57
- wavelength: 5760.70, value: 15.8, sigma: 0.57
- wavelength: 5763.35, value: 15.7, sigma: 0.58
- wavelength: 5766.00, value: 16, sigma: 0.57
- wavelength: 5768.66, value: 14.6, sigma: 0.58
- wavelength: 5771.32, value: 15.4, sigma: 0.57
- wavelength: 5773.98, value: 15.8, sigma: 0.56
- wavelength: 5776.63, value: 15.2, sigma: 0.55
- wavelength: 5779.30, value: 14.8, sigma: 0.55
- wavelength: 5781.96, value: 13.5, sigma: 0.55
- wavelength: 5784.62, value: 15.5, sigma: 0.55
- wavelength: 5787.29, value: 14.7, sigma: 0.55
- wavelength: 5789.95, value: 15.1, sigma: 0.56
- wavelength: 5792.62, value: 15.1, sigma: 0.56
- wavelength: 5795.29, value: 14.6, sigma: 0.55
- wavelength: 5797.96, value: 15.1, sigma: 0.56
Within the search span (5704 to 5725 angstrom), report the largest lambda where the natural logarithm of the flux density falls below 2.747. 5715.77 angstrom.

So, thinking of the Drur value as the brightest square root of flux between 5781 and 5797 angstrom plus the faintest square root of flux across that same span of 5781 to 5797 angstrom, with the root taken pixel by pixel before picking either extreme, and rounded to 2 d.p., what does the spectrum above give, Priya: 7.61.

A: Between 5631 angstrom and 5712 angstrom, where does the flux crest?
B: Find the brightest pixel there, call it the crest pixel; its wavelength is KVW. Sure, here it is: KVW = 5676.43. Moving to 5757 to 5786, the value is 5766.00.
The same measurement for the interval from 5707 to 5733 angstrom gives 5718.41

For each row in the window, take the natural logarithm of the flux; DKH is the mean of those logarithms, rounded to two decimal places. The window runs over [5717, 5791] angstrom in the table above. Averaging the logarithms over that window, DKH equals 2.73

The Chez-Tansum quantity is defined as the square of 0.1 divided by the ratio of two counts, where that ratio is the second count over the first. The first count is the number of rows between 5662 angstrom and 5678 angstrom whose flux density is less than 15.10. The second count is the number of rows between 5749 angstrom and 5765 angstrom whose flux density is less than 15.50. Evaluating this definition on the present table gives 0.0100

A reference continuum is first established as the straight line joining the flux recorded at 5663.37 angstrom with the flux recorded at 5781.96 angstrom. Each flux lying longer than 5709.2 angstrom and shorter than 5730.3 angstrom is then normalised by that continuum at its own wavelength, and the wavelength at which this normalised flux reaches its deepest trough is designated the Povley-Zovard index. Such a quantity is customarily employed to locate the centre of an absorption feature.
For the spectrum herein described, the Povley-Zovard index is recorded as 5713.14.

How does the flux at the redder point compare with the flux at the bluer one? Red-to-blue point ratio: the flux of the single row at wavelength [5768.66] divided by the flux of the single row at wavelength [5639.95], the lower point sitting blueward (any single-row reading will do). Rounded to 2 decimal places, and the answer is 0.92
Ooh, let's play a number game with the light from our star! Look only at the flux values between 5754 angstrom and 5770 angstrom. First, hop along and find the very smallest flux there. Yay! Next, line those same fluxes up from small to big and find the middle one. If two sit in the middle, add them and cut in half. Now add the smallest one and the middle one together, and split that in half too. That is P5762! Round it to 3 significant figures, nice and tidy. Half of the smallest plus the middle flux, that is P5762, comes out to 15.1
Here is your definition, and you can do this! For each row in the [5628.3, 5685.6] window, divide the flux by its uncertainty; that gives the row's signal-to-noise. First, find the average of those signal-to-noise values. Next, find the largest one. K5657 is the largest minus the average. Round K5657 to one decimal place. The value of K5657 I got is 3.5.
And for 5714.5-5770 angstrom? 1.8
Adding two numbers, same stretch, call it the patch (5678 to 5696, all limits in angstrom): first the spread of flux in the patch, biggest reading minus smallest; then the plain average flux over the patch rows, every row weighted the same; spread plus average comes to 17.2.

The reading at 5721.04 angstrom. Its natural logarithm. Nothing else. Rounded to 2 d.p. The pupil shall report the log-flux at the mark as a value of 2.75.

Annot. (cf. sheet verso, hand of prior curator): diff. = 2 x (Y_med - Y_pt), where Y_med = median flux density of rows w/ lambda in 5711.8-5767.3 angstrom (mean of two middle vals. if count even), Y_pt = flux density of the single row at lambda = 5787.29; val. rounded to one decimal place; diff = 1.6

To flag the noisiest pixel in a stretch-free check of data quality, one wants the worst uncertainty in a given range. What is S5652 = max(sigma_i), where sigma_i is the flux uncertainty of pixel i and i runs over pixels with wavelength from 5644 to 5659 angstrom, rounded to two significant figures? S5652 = 0.70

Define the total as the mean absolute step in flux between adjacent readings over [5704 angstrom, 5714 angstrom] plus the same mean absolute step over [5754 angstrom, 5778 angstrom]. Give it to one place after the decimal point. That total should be 1.0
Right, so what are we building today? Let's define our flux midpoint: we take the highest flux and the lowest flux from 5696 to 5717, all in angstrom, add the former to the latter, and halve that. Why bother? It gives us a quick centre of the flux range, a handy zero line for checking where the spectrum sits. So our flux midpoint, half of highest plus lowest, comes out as 14.6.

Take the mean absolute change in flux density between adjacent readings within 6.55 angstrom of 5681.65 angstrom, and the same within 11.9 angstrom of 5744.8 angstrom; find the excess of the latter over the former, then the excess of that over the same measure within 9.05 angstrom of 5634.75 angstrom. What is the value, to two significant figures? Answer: -0.50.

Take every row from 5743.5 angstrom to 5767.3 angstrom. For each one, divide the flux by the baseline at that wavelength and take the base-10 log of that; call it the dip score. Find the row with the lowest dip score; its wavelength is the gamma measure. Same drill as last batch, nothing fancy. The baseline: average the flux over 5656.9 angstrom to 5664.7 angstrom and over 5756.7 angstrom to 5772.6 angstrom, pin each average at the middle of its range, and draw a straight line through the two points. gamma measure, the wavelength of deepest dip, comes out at 5755.39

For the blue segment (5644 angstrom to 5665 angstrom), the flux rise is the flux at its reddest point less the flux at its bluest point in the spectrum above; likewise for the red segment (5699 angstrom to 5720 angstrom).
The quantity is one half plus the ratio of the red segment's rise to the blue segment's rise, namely 5.5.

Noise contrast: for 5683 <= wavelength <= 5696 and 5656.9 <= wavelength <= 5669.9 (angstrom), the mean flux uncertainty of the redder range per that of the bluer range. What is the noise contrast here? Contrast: 0.84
